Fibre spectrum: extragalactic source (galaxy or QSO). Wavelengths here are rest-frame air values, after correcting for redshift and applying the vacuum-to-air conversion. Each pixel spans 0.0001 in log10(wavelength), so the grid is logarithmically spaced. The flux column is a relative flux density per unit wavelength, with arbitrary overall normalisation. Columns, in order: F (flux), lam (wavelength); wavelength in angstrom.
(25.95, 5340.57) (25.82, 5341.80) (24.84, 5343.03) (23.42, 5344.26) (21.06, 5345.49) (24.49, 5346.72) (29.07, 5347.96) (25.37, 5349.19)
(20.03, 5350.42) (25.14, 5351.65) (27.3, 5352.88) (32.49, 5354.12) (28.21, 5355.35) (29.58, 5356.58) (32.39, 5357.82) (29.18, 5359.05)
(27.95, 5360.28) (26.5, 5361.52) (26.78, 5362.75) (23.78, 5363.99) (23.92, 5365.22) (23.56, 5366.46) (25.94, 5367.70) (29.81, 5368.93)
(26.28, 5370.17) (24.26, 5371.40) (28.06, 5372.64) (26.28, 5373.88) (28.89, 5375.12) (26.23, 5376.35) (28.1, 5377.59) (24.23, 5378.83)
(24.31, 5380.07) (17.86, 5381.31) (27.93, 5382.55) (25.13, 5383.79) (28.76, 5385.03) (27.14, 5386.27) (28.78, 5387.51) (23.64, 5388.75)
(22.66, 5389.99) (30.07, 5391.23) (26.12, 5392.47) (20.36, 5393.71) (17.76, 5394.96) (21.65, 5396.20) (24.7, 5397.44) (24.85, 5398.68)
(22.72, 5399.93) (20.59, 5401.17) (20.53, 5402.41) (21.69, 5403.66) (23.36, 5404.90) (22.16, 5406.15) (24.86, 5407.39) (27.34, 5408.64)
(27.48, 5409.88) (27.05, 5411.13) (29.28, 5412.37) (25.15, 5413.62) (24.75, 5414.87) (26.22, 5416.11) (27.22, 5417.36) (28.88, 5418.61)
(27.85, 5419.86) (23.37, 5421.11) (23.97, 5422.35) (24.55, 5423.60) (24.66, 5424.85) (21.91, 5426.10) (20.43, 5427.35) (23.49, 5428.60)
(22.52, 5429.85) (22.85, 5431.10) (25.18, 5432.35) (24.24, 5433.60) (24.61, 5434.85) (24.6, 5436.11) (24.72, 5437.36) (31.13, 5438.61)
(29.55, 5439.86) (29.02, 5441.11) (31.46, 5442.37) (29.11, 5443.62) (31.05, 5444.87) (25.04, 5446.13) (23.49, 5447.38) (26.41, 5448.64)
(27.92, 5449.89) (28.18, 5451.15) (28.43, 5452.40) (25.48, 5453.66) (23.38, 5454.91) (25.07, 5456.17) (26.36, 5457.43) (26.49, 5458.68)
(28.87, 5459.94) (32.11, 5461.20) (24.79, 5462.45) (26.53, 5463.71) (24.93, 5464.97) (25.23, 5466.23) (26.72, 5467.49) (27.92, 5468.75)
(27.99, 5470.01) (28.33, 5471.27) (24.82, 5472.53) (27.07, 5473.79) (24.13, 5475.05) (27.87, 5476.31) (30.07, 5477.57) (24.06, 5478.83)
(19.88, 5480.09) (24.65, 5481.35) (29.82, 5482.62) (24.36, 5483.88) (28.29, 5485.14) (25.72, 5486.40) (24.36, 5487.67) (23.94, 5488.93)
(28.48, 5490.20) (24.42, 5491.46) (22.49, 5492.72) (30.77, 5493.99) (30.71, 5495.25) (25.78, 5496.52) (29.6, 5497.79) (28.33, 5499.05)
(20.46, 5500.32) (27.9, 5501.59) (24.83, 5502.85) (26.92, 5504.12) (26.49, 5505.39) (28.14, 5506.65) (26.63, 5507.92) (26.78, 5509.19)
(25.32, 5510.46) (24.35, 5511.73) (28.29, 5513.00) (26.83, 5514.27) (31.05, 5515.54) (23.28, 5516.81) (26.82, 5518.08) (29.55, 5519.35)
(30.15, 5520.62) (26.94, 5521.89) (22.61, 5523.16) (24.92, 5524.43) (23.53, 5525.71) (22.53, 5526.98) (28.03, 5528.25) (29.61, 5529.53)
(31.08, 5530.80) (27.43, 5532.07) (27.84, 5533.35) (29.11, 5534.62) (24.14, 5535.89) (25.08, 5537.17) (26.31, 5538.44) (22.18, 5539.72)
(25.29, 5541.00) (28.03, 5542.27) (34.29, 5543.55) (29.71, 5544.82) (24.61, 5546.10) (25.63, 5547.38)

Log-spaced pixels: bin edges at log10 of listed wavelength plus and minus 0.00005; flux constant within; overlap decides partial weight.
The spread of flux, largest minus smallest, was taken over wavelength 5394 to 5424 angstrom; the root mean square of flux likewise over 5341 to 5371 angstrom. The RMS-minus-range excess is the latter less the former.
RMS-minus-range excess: 15.0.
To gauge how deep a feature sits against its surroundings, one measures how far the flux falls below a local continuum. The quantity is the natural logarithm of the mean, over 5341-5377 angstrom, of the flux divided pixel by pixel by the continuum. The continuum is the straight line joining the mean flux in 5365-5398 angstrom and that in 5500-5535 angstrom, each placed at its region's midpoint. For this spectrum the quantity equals 0.054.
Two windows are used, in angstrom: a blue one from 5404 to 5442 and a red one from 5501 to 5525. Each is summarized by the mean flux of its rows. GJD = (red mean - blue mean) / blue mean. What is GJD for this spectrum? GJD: 0.052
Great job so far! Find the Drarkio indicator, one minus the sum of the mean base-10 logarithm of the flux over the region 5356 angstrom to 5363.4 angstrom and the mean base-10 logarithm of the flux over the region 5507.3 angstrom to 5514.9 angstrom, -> -1.88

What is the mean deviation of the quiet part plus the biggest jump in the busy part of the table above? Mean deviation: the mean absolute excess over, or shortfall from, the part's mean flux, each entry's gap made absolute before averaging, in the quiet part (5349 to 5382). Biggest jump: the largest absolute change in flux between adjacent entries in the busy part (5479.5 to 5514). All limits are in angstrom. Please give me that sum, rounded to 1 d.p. 10.7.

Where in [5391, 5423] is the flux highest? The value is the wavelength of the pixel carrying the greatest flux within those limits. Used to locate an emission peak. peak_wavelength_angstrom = 5391.23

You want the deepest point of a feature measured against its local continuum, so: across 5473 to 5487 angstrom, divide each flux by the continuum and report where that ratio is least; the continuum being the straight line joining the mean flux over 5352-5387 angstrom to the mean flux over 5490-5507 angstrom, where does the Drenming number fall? 5480.09 angstrom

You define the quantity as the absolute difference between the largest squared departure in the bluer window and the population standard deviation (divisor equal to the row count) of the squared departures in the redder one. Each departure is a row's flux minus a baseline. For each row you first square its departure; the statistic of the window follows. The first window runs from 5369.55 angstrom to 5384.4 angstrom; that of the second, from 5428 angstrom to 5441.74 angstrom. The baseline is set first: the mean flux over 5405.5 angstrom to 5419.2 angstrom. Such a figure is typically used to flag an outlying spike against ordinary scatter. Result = 67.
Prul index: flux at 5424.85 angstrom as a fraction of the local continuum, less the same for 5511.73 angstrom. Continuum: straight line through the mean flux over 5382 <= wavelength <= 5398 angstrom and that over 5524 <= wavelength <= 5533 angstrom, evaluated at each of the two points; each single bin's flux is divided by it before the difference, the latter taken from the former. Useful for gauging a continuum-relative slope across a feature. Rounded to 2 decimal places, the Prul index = 0.05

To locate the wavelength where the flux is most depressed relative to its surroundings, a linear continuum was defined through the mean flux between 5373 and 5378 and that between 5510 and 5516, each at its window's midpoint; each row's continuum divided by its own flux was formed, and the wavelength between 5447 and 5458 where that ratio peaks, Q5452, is 5454.91 angstrom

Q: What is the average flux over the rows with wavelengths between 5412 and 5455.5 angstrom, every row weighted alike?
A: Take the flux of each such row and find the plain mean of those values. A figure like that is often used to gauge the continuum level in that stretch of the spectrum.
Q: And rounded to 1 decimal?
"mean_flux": 26.0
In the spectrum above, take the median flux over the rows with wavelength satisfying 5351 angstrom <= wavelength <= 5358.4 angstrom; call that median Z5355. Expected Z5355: 28.9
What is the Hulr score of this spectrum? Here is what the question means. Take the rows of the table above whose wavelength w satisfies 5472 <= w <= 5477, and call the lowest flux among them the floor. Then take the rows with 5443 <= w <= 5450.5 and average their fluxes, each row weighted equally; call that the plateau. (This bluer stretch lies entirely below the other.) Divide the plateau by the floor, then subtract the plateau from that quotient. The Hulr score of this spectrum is -26.0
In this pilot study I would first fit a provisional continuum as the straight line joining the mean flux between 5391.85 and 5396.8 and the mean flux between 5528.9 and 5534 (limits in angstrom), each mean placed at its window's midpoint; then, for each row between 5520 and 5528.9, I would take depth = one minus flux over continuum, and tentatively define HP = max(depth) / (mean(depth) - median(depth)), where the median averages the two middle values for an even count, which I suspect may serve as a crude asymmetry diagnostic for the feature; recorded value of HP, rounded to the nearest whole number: -10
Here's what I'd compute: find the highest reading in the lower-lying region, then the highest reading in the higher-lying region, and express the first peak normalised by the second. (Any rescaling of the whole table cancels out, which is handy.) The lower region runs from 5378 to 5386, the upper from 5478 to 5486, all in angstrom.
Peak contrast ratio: 0.96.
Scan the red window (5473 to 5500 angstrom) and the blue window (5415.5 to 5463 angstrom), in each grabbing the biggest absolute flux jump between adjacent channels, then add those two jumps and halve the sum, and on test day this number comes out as 7.8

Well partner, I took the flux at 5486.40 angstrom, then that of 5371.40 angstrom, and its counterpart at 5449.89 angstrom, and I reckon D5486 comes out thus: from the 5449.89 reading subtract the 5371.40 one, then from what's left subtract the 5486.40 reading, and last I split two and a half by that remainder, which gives -0.11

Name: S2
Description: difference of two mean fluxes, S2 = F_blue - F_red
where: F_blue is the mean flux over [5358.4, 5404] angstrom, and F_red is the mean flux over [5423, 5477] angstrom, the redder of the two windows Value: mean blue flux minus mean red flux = -1.2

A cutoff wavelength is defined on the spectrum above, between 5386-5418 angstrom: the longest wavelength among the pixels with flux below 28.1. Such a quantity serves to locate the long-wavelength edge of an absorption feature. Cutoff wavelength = 5417.36 angstrom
